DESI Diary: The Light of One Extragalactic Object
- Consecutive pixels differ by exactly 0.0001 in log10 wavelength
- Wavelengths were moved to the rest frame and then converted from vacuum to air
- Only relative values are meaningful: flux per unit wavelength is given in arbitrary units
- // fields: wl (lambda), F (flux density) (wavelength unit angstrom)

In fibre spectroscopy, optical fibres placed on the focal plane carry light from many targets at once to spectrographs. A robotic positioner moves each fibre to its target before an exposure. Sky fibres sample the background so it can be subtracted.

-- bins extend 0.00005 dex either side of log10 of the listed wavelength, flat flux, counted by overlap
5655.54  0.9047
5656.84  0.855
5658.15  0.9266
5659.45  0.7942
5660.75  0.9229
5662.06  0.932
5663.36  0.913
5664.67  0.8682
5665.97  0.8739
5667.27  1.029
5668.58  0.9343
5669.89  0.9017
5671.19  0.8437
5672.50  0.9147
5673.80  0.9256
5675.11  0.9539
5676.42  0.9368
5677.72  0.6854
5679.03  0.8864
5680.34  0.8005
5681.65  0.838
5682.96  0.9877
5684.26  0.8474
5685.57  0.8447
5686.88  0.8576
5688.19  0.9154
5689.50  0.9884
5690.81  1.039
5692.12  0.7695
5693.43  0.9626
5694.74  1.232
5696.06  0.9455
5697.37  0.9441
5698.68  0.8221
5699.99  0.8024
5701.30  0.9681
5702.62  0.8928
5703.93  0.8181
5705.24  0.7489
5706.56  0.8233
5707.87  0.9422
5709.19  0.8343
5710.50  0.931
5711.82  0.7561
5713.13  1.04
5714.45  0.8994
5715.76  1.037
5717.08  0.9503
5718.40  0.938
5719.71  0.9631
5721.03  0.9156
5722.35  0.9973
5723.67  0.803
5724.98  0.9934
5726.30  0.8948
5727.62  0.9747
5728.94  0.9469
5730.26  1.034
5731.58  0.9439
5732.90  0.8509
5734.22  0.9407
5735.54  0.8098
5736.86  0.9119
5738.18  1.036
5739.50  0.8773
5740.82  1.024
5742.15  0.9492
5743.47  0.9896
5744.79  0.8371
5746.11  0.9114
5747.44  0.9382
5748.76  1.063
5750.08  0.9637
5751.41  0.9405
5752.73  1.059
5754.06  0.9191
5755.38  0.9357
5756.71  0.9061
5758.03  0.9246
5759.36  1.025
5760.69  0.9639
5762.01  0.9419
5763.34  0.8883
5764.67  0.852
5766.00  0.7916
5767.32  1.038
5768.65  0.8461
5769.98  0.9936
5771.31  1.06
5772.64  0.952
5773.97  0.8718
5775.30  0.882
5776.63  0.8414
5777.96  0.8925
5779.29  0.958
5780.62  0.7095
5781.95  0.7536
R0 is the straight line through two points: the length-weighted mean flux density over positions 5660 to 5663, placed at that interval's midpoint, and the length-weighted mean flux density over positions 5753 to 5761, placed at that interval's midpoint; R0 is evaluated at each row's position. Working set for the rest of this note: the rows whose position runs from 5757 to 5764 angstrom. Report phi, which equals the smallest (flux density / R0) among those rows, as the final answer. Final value 0.934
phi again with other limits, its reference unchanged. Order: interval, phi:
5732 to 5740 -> 0.858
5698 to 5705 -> 0.860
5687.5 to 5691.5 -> 0.985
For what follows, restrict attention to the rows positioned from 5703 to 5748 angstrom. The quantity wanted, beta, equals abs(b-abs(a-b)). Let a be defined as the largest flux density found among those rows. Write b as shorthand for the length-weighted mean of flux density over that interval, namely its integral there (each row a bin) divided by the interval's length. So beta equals 0.80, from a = 1.04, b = 0.92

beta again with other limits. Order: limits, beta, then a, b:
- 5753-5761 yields 0.87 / 1.025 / 0.95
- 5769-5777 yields 0.81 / 1.06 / 0.93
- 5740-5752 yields 0.85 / 1.063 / 0.96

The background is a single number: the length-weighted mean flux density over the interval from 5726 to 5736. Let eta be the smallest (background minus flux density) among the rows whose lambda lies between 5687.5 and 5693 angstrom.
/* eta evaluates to -0.11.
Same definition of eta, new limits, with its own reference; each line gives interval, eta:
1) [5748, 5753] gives -0.14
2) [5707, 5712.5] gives -0.01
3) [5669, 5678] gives -0.03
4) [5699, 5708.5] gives -0.04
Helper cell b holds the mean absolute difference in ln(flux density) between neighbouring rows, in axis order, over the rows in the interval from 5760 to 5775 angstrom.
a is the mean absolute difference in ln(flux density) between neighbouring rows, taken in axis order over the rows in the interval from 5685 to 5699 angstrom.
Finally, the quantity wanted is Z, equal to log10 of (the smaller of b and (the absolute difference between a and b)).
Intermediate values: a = 0.14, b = 0.11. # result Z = -1.54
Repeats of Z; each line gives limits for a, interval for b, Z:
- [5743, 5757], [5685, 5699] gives -1.26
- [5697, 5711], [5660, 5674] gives -1.28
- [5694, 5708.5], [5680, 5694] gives -3.29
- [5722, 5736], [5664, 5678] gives -1.44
